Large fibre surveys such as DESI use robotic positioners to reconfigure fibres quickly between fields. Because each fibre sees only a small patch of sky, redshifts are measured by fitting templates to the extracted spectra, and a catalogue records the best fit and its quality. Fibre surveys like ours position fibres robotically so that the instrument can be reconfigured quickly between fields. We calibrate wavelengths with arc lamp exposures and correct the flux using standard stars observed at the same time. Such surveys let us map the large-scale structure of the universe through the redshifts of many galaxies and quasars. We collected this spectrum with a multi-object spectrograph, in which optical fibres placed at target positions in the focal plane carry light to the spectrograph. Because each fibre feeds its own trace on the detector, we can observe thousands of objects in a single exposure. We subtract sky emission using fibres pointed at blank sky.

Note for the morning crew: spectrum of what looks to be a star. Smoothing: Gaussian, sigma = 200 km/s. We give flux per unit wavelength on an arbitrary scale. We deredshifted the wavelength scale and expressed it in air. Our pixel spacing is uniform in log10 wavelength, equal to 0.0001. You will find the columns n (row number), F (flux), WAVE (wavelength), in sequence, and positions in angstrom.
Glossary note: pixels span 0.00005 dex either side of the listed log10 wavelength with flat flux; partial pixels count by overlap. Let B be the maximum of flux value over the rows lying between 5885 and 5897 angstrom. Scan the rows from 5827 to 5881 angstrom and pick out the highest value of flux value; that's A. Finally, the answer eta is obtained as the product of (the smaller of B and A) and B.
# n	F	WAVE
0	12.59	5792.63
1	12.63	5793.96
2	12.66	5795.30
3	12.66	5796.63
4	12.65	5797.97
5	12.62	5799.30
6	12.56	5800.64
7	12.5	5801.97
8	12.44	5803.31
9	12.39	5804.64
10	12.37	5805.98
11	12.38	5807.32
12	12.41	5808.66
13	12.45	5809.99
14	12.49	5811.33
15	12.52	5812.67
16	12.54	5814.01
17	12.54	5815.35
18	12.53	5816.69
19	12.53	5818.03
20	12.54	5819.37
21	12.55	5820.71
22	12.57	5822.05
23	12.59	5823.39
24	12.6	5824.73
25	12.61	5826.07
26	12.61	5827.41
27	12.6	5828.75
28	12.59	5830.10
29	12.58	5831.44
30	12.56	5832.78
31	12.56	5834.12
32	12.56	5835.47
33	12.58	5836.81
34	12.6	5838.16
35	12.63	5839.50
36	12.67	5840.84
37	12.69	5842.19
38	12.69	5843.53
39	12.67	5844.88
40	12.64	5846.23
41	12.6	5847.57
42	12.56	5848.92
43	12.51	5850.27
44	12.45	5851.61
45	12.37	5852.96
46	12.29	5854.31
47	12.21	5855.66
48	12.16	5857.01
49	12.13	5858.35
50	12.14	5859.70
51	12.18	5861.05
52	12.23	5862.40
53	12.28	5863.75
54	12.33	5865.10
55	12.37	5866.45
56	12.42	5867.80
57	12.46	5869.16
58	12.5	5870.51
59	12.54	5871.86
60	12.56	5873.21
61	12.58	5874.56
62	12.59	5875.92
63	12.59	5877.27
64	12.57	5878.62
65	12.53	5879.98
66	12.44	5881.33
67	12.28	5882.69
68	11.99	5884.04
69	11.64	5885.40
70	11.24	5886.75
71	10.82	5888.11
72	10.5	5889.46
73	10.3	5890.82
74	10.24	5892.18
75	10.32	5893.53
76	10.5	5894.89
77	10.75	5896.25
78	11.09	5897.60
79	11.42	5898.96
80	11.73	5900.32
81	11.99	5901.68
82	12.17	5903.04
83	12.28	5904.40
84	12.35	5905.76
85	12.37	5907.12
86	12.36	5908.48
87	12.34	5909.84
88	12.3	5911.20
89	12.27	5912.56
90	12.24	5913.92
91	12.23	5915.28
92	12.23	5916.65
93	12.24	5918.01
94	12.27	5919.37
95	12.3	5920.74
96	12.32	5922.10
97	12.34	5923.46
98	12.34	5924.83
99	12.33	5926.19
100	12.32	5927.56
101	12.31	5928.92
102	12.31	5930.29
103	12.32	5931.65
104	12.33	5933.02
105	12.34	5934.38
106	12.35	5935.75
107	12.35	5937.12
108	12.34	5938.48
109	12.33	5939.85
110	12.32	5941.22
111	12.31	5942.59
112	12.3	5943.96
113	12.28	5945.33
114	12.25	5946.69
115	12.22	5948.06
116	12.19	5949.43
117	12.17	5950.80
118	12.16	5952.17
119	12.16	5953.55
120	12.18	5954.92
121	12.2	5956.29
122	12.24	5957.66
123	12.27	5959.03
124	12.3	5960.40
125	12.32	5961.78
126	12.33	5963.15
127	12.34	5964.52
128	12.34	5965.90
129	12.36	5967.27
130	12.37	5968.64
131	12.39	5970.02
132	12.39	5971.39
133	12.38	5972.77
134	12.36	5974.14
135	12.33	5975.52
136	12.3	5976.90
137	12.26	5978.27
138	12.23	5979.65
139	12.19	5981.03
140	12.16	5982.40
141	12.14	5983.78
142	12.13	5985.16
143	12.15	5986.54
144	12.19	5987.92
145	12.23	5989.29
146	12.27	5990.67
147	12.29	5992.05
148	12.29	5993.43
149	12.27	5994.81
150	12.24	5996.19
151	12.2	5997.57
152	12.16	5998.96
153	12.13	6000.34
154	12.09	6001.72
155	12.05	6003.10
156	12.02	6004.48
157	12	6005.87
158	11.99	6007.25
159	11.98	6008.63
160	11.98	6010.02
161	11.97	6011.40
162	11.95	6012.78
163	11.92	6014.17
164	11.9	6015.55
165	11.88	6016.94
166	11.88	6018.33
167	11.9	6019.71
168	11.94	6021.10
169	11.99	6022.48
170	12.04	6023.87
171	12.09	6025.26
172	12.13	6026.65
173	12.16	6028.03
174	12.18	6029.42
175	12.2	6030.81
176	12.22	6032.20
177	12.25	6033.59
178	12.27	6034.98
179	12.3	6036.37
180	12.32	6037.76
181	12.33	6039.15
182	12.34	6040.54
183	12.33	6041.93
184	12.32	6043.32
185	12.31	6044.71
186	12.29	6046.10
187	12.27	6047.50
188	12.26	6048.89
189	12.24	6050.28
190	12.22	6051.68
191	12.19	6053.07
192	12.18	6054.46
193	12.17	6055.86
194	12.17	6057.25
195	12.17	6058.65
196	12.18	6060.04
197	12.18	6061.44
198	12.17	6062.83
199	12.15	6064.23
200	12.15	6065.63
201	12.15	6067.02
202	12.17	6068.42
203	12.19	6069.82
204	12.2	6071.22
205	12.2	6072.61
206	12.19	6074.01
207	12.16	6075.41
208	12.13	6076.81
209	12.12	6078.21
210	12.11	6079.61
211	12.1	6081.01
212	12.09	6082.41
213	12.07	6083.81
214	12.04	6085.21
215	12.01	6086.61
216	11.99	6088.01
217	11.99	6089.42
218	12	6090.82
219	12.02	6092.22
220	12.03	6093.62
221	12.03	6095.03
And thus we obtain 135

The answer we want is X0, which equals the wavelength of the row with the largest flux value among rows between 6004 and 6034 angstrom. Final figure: 6033.59 angstrom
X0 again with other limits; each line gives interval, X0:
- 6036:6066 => 6040.54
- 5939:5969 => 5968.64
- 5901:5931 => 5907.12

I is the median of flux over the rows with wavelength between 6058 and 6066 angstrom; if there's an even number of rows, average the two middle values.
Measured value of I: 12.2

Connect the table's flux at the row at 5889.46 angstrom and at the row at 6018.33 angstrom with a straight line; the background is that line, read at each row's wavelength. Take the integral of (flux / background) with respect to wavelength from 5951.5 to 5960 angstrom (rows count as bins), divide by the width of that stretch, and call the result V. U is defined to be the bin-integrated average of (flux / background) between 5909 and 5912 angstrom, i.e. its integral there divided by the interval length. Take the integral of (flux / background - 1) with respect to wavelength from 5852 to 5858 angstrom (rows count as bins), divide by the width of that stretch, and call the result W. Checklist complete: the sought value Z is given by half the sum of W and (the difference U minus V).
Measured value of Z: 0.14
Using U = 1.15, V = 1.09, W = 0.21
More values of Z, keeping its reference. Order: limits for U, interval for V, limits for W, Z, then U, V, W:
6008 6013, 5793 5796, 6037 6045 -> -0.15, 1.02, 1.33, 0.02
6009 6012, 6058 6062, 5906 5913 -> 0.09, 1.01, 0.99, 0.15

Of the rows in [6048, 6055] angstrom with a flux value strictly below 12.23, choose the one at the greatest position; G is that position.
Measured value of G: 6054.46 angstrom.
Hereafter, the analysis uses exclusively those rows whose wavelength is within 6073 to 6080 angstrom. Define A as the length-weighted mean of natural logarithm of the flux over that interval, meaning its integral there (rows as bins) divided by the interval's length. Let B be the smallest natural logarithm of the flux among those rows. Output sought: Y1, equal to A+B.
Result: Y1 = 4.99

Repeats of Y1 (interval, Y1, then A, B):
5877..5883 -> 5.03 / 2.52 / 2.51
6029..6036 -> 5.00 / 2.50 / 2.50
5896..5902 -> 4.81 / 2.43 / 2.37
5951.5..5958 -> 5.00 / 2.50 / 2.50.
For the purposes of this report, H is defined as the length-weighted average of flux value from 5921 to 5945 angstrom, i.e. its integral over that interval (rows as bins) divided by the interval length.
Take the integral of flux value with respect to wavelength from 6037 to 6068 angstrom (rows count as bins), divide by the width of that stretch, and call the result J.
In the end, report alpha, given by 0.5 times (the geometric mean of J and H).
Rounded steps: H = 12.3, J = 12.2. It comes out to 6.14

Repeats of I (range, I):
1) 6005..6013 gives 12.0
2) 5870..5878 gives 12.6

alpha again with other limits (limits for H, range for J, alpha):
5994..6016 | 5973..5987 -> 6.07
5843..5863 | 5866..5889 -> 6.15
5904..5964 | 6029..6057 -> 6.14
